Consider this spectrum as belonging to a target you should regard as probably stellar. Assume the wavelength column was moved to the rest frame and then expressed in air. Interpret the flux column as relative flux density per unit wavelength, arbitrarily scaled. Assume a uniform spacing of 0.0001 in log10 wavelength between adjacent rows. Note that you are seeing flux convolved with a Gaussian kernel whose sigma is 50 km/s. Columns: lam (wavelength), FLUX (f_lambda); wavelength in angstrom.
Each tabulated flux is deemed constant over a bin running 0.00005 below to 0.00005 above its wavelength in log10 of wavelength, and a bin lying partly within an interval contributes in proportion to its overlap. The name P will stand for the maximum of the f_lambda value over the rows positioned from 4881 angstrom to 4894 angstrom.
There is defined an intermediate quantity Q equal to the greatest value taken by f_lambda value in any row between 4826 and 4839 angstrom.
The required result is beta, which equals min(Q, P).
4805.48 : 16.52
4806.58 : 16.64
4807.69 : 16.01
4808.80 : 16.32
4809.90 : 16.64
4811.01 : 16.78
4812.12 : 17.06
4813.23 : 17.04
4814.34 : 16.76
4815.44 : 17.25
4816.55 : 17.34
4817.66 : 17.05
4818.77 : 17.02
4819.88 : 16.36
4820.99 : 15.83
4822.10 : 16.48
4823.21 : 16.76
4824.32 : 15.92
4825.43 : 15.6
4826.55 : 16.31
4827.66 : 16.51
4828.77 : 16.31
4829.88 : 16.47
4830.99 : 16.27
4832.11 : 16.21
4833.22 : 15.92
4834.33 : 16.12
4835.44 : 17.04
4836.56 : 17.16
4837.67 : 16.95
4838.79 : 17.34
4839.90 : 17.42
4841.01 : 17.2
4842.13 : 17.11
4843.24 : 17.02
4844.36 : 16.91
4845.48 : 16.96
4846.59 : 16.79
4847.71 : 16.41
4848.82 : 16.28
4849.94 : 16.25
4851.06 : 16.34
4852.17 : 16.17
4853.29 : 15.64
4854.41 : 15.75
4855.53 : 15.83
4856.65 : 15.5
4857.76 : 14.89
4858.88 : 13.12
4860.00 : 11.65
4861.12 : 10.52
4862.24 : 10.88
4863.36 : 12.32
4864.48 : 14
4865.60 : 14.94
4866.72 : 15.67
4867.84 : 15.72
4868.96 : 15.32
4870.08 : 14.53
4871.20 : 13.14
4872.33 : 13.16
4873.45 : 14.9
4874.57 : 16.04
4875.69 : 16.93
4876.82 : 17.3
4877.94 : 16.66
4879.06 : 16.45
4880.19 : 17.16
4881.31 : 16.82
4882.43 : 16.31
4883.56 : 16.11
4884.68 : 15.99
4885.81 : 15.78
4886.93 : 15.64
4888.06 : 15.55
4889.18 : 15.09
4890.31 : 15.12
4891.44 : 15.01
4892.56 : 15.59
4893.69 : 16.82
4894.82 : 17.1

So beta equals 16.8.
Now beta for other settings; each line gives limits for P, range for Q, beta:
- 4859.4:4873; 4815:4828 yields 15.7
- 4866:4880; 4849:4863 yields 16.3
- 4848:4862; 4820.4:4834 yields 16.3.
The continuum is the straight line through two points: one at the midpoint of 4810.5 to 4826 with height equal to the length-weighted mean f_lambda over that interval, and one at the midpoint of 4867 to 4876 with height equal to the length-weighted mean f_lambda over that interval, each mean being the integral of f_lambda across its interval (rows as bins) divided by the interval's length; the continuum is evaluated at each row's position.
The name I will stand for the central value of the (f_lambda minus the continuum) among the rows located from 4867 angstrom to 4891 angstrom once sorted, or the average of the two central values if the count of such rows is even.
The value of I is 1.2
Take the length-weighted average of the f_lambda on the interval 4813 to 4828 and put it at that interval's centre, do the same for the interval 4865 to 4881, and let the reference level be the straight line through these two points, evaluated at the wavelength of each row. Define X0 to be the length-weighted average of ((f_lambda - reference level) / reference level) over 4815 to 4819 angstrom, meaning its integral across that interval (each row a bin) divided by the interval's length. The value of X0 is 0.03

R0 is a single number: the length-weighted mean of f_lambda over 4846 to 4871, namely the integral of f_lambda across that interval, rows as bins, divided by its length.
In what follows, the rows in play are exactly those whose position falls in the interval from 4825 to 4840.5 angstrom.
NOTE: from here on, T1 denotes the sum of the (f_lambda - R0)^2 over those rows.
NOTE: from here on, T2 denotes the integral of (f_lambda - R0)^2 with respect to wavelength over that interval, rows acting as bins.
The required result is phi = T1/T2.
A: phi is 0.895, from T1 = 50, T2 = 56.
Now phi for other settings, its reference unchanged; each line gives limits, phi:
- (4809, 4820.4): 0.889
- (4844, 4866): 0.904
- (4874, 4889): 0.889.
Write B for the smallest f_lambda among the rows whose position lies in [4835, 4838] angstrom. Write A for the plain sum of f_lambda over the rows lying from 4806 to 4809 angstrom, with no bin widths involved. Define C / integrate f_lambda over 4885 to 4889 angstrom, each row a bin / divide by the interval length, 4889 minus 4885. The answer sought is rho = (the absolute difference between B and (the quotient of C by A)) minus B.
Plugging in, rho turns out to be -0.319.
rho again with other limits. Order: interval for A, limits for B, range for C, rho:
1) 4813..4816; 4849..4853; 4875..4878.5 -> -0.332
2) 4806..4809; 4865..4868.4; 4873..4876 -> -0.326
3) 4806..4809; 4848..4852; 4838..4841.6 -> -0.353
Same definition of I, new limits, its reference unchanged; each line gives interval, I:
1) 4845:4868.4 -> 0.3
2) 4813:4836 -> 0.0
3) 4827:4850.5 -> 0.9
